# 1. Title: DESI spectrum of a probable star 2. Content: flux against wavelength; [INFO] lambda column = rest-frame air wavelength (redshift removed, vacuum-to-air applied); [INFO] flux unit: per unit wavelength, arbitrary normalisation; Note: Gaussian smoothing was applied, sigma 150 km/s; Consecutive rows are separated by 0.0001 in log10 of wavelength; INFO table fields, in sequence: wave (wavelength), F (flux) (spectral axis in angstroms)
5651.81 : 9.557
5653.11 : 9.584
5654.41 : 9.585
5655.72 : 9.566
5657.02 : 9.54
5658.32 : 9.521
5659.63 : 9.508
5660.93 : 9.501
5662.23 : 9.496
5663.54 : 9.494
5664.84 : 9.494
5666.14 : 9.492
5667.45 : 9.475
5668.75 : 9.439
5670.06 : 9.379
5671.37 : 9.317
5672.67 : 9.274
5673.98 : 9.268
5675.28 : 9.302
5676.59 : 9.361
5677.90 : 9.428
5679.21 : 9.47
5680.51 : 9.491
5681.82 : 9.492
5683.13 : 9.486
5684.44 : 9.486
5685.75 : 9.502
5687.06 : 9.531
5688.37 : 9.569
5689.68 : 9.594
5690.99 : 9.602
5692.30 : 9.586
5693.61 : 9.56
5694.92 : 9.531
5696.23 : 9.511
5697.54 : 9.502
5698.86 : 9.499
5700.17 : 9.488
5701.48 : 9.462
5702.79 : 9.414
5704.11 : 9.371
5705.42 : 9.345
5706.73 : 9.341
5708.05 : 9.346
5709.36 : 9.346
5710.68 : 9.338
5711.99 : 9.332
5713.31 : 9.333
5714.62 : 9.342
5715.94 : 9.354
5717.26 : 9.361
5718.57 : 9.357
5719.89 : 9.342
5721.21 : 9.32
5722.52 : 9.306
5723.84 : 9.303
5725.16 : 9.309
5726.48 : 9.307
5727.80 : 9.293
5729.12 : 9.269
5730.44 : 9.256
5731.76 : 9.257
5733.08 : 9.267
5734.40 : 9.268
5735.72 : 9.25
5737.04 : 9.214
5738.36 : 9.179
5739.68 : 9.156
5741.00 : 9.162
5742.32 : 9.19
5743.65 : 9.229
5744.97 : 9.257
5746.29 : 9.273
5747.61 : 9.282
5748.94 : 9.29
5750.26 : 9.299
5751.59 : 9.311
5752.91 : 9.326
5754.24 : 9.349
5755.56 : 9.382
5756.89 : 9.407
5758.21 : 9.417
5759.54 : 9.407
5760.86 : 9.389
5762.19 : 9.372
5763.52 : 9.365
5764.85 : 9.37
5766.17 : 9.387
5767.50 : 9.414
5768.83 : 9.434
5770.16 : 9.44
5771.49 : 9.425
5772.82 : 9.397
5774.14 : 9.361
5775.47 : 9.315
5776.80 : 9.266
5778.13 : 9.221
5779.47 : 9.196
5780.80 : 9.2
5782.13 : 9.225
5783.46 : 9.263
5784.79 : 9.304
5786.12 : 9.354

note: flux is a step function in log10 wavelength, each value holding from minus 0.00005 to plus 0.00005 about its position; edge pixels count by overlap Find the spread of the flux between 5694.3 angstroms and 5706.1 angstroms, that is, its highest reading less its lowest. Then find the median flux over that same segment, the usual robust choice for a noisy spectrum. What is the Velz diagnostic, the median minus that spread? 9.30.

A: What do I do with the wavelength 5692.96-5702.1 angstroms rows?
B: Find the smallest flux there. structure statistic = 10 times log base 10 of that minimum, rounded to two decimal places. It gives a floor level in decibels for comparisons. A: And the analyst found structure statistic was 9.76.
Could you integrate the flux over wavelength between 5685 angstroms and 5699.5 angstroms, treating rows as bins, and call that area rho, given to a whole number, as 138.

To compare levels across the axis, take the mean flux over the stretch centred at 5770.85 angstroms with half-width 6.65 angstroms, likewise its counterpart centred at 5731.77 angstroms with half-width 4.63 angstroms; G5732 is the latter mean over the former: 0.99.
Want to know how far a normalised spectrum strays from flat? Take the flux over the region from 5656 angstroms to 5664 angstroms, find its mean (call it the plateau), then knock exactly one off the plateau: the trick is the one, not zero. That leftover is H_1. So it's 8.51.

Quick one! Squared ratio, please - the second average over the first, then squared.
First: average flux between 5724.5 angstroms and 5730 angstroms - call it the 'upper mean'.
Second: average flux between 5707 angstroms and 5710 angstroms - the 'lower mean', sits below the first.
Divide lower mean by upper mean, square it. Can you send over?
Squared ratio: 1.01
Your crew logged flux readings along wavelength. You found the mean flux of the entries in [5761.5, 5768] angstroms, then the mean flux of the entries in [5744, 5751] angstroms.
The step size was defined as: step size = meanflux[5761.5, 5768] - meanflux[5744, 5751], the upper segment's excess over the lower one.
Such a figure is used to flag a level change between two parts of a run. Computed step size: 0.10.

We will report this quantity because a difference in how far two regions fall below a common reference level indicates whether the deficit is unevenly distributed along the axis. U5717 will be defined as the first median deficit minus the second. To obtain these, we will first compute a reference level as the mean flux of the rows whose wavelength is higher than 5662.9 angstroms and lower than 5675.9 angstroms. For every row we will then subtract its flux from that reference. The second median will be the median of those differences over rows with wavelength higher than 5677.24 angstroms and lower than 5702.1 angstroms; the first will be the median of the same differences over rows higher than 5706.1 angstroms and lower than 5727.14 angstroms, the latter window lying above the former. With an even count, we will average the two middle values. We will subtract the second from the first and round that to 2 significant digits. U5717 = 0.16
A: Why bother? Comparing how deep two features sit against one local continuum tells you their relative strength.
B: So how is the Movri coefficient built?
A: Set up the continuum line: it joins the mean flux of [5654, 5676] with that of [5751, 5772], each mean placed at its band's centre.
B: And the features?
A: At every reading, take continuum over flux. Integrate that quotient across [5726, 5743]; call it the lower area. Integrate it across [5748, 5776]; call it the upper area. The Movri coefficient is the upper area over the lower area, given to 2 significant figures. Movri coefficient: 1.6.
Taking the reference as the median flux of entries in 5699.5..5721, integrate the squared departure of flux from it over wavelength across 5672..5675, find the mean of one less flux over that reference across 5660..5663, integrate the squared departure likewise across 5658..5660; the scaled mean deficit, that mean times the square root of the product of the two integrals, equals -0.0005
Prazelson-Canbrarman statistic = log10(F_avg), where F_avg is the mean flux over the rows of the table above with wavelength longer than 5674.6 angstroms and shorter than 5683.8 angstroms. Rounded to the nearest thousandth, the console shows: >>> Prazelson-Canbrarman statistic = 0.975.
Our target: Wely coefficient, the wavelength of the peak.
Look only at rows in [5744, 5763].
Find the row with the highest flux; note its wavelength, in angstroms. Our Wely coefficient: 5758.21 angstroms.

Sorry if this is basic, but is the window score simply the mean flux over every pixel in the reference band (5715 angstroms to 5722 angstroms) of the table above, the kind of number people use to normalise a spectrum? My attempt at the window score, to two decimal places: 9.35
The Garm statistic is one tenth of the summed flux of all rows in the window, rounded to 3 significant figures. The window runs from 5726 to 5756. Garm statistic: 21.3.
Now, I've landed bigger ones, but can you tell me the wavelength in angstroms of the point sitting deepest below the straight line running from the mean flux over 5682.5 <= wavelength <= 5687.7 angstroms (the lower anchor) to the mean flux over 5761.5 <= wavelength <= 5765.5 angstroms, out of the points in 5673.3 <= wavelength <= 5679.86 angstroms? 5673.98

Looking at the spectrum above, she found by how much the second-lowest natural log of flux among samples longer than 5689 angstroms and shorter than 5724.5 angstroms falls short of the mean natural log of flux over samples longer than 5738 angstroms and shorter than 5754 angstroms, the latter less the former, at -0.006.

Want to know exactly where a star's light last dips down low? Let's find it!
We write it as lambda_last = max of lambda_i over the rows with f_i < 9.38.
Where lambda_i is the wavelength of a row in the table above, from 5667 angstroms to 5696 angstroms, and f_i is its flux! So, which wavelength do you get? 5676.59 angstroms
